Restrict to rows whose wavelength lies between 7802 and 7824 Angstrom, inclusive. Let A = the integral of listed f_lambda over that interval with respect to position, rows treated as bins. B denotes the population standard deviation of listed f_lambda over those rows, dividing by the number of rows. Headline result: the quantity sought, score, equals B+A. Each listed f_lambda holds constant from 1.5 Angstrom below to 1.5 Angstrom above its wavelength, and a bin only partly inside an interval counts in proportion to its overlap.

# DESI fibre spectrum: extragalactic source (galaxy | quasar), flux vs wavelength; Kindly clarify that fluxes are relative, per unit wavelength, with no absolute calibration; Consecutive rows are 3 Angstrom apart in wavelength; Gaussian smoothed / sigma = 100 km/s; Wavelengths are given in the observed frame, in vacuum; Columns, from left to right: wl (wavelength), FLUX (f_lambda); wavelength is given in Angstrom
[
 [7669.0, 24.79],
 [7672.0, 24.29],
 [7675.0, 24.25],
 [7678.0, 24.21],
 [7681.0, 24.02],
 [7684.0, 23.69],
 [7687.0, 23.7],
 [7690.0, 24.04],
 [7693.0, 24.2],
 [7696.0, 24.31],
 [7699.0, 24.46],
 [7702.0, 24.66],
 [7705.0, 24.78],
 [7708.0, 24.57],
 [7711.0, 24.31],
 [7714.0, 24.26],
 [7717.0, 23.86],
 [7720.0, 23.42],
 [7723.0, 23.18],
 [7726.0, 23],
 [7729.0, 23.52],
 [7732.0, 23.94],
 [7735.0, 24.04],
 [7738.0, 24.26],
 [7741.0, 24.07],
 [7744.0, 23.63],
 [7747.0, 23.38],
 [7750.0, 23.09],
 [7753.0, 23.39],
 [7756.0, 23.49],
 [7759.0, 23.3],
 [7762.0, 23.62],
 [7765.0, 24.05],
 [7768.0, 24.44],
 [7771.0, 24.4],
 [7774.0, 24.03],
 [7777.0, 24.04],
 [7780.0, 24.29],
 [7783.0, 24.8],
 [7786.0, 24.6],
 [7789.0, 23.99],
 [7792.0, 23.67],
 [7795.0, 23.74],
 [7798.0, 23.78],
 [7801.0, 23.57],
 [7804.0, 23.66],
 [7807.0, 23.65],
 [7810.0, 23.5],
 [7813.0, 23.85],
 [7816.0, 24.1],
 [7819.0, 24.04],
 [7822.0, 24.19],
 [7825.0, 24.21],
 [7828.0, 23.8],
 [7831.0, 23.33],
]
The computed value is 525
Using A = 525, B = 0.243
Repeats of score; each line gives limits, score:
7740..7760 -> 470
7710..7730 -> 473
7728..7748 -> 477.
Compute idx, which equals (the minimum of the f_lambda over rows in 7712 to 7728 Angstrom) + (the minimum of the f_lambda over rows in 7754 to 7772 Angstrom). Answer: 46.3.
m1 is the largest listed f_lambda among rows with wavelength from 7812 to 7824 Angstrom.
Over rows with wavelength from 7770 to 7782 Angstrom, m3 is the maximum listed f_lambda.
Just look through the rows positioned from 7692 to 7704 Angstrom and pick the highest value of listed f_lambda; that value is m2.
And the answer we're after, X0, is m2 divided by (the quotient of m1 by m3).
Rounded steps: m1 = 24.19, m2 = 24.66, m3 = 24.4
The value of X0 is 24.9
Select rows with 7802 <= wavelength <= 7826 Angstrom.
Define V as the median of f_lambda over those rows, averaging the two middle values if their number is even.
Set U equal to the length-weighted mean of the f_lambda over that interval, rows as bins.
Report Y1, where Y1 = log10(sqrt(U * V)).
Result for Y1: 1.38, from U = 23.9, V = 23.9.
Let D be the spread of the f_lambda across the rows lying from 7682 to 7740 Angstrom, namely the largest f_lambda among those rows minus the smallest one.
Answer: 1.8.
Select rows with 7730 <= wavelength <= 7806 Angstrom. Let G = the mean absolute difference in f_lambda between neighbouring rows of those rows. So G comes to 0.25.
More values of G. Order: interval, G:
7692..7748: 0.25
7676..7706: 0.18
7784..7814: 0.21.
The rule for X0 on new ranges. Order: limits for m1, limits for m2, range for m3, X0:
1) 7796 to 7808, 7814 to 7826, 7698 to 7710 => 25.2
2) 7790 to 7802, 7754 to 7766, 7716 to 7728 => 24.1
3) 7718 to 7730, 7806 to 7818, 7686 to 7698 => 24.9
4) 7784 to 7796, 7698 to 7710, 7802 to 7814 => 24.0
